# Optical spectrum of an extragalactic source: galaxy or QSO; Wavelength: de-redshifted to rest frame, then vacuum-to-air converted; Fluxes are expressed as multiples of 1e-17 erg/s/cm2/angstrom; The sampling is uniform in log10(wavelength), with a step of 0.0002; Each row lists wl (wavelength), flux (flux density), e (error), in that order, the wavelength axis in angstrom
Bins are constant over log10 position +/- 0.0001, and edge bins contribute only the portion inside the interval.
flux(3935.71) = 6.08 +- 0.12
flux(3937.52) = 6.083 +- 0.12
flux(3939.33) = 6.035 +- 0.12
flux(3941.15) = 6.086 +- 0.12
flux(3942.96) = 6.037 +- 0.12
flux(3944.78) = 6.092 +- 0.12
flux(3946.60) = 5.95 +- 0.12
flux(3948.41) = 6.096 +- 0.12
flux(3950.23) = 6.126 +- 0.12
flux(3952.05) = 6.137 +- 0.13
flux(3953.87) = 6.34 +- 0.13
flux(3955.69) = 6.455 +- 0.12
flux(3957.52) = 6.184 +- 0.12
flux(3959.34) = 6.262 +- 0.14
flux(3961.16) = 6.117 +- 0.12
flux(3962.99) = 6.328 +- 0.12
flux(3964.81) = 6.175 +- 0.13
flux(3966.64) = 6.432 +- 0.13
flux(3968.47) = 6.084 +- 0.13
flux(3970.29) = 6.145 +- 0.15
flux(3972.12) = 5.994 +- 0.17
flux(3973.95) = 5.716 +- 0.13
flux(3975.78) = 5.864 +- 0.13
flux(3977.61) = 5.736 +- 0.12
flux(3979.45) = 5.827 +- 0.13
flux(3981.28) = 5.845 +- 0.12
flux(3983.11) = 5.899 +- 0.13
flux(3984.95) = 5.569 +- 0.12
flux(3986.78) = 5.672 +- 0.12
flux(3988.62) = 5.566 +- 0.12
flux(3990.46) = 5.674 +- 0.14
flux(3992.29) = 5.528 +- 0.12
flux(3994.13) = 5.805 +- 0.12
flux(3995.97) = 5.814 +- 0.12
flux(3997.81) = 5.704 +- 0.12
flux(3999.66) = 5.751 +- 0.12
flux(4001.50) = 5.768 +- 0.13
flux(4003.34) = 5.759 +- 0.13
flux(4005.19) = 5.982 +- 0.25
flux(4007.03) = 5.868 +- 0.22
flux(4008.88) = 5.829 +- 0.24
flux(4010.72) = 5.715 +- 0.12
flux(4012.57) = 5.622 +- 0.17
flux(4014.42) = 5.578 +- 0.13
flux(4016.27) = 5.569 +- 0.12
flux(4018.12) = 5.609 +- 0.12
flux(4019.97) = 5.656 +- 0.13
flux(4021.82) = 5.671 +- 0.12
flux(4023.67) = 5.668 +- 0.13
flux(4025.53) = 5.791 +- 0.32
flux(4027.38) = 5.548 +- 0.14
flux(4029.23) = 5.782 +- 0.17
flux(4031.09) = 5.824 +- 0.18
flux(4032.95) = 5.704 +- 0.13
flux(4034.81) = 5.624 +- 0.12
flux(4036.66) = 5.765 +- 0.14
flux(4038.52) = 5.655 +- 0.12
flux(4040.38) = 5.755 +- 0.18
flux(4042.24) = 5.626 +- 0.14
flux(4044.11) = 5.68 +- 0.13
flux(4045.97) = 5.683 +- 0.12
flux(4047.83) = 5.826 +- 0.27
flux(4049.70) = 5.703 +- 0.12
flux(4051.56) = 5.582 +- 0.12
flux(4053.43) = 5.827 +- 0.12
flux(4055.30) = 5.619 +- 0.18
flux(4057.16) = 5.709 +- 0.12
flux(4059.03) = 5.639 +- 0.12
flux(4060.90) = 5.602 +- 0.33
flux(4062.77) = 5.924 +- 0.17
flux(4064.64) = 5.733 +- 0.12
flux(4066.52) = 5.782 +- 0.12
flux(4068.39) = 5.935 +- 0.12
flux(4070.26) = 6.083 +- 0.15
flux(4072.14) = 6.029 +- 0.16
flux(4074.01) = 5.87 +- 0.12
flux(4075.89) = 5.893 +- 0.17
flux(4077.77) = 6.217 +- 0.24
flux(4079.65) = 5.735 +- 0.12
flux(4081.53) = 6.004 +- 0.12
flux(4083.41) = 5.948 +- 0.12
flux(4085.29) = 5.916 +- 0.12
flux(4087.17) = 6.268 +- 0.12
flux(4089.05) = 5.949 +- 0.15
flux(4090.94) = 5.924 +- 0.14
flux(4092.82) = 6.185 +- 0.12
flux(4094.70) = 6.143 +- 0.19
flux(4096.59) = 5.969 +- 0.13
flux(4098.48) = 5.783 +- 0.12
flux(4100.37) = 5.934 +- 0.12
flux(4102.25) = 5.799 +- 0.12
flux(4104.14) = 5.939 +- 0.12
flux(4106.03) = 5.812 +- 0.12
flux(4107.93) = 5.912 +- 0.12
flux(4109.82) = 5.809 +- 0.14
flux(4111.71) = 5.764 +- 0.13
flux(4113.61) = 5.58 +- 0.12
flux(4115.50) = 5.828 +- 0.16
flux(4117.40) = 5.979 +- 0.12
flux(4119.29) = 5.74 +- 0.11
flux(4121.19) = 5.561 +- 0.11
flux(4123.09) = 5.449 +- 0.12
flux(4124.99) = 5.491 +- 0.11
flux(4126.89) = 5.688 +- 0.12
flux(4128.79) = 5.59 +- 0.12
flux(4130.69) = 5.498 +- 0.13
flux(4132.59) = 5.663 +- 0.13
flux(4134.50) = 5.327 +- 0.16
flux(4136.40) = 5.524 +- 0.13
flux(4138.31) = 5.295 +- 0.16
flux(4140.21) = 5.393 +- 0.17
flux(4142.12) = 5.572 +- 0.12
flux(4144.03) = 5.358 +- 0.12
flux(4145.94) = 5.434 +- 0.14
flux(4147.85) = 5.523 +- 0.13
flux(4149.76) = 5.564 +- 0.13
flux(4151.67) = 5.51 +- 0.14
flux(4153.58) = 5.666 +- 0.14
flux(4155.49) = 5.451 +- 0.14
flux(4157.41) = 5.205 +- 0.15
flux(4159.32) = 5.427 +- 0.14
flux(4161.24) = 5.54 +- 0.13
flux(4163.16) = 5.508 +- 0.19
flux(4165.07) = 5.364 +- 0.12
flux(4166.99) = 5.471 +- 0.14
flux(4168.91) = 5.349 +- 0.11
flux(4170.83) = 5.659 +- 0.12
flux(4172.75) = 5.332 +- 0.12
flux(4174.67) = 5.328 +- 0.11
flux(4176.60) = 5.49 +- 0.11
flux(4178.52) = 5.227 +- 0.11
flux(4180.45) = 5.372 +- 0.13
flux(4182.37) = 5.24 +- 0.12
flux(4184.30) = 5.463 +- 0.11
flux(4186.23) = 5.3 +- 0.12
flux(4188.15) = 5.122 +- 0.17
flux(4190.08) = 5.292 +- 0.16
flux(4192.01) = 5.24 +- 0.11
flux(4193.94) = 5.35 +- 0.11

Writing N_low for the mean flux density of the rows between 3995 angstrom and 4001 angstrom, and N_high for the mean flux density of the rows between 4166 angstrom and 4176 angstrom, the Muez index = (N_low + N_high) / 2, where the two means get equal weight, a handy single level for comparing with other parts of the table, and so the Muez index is 5.59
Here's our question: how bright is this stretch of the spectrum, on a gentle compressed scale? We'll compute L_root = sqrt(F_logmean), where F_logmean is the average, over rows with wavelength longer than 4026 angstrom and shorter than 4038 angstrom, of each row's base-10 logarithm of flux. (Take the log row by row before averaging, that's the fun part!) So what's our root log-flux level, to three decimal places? 0.870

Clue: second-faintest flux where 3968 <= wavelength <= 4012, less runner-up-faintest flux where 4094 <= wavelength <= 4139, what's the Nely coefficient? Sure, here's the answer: 0.24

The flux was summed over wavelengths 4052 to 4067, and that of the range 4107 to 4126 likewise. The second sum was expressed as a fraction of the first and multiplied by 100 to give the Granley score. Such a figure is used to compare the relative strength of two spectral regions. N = 125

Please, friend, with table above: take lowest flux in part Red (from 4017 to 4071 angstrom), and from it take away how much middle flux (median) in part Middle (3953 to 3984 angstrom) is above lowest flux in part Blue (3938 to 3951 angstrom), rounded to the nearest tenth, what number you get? 5.4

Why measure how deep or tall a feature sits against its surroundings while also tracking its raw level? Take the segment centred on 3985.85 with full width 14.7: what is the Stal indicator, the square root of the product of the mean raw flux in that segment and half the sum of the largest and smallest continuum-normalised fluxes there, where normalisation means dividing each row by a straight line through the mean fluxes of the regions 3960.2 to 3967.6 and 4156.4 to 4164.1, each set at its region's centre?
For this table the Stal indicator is 2.299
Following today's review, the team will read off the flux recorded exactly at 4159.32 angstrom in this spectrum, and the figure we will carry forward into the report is 5.427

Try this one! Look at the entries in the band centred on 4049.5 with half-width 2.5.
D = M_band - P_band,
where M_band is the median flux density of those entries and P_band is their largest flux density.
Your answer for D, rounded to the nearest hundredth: -0.12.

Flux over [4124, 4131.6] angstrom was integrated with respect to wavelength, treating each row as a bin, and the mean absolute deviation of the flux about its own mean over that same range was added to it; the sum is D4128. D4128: 42.4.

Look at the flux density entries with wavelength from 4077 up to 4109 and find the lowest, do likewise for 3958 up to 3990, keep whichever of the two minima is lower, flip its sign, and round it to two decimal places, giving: -5.57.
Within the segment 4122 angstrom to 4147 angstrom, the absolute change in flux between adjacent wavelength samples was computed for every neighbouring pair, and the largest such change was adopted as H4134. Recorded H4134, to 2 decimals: 0.34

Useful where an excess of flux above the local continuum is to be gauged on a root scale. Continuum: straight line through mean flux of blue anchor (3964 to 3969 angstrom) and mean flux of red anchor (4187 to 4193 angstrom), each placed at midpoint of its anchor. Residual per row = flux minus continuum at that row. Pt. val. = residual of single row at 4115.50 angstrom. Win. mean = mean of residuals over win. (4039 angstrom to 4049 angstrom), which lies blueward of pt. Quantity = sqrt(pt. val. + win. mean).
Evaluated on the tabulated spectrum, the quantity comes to 0.3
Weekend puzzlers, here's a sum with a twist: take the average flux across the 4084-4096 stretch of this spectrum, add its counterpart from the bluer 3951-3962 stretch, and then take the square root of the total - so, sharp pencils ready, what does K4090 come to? 3.51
